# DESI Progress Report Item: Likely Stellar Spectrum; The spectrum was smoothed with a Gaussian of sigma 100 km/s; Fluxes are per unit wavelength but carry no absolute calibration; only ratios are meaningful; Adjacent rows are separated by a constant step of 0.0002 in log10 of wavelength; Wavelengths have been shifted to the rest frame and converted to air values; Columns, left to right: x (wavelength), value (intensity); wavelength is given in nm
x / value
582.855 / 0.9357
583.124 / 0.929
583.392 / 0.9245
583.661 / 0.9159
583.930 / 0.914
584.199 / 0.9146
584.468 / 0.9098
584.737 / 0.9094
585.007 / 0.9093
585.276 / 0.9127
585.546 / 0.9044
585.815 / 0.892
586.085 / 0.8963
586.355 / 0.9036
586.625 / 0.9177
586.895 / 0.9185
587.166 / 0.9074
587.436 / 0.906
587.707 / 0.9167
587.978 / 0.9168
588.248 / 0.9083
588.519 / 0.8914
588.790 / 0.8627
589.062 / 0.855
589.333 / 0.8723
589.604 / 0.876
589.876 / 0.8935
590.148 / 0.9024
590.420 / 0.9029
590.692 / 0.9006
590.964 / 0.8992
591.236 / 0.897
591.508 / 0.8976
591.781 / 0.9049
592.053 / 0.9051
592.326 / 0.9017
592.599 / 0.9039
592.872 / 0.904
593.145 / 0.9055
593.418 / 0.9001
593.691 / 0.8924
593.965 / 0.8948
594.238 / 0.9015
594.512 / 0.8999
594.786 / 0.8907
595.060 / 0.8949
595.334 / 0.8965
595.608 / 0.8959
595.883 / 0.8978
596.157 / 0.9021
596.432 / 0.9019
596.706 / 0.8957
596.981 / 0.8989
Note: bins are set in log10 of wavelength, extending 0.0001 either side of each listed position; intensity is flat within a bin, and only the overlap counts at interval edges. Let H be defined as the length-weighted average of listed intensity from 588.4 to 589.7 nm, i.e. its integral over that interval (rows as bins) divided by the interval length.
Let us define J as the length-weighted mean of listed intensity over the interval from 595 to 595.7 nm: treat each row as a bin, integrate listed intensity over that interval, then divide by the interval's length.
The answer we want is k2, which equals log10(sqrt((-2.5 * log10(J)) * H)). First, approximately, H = 0.871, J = 0.896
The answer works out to -0.492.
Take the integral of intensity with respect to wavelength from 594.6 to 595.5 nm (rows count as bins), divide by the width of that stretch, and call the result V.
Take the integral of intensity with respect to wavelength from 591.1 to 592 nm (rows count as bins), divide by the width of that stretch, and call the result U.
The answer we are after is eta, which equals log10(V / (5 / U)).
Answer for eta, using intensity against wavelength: -0.793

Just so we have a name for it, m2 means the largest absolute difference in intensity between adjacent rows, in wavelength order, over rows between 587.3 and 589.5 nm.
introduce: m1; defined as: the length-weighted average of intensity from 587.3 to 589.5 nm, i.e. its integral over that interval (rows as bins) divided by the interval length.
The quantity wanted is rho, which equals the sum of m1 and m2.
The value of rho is 0.920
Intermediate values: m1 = 0.891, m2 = 0.0287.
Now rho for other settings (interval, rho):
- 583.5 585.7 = 0.920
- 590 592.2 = 0.908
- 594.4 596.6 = 0.907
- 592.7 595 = 0.908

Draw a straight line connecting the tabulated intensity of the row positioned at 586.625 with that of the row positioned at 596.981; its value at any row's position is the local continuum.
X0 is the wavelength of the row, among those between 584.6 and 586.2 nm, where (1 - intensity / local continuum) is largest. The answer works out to 585.815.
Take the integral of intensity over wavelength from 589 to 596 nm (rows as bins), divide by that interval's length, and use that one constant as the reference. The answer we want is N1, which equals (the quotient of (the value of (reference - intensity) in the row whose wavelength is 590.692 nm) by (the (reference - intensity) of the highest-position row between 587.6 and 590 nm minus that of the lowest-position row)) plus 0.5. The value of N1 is 0.3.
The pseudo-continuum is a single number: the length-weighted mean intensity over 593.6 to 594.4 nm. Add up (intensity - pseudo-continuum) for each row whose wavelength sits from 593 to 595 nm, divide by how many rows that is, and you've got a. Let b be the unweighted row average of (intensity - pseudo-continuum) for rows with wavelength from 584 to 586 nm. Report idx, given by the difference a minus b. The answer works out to -0.010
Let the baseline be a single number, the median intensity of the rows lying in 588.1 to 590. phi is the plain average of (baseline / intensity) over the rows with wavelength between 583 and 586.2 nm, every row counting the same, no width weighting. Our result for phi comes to 0.962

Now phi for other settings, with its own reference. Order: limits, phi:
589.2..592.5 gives 0.978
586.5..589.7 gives 0.979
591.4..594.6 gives 0.972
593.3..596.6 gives 0.976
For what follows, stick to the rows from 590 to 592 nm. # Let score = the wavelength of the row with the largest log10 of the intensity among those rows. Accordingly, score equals 591.781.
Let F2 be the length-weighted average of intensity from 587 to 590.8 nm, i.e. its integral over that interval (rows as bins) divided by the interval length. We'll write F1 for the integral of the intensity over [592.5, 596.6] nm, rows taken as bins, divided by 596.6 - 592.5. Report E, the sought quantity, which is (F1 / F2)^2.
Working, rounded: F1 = 0.899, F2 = 0.894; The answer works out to 1.01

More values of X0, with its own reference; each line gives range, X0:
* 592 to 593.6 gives 592.326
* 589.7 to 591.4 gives 589.876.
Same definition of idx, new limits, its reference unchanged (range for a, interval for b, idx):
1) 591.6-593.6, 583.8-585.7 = -0.007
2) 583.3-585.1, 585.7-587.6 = 0.008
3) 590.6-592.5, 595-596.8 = 0.003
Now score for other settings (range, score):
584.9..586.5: 585.276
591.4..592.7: 592.053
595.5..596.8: 596.157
